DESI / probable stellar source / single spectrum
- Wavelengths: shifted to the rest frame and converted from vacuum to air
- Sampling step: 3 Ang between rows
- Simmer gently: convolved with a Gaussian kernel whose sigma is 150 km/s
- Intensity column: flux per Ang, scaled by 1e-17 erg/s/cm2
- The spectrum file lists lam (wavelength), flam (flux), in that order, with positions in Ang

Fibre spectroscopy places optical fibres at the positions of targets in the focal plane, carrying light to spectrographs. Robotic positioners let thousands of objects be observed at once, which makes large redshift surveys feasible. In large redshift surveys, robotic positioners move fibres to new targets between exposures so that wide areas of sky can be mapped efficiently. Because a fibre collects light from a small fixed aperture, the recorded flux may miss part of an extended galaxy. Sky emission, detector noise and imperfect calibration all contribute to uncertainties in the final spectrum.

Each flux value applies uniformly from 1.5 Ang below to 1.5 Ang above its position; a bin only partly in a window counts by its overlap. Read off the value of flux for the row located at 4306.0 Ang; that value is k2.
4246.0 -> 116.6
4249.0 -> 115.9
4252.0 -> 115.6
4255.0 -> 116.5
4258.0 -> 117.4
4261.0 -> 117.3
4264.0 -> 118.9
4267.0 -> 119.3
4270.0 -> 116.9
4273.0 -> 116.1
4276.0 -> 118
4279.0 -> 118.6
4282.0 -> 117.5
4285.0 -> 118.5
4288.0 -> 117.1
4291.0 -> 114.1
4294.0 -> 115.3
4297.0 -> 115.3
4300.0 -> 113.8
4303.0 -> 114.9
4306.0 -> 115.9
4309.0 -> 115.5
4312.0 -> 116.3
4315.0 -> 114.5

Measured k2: 115.9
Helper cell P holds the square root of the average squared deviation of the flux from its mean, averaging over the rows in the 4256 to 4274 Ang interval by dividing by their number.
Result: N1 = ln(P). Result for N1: 0.1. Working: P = 1.1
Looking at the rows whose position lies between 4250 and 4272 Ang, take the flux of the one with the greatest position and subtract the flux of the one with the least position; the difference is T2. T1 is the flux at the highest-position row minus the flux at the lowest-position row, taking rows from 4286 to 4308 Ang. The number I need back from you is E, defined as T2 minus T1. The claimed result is 2.5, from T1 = -1.2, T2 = 1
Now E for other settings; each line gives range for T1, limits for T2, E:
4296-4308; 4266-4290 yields -2.8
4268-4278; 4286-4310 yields -2.7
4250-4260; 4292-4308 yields -1.2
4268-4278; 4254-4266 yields 1.3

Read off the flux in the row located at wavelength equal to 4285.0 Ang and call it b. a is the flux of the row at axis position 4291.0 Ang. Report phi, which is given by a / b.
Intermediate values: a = 114.1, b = 118.5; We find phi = 0.963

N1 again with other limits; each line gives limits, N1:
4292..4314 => -0.3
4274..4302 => 0.6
